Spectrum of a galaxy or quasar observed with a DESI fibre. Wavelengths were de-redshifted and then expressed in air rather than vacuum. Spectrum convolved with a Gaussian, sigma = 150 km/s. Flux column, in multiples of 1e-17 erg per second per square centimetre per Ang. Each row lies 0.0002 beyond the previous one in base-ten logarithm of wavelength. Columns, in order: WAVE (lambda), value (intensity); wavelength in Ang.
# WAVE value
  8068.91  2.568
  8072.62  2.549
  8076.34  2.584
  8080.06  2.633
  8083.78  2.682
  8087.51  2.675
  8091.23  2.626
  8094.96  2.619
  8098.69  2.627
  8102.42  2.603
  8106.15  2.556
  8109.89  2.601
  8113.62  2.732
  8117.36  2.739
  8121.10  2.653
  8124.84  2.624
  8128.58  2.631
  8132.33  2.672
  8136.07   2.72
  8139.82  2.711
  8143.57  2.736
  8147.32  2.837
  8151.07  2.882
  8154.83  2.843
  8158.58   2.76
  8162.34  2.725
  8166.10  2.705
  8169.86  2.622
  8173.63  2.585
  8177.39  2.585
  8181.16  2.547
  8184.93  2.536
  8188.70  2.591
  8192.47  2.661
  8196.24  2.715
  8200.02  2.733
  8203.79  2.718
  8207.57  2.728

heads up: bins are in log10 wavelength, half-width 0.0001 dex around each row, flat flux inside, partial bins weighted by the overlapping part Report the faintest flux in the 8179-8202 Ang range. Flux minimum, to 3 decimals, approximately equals 2.536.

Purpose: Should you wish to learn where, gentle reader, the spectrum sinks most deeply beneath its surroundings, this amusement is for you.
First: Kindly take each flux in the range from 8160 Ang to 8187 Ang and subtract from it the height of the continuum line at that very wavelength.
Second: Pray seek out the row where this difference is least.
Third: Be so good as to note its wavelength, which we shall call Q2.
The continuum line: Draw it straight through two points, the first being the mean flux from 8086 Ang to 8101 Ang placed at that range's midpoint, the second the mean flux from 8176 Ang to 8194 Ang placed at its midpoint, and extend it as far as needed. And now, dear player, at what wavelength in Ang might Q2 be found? 8184.93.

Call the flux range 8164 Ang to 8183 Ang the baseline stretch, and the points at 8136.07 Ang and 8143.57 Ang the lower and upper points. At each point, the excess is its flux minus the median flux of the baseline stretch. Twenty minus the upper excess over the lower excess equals 18.9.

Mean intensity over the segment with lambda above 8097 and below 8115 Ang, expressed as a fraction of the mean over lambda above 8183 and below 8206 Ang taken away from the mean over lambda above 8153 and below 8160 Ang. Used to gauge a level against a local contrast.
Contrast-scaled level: 18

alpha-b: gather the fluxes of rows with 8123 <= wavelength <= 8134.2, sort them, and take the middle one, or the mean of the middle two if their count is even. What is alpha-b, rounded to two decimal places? 2.63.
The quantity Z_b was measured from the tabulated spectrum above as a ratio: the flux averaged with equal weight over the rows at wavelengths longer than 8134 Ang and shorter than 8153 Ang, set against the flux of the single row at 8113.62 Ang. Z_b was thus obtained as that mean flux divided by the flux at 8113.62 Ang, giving 1.02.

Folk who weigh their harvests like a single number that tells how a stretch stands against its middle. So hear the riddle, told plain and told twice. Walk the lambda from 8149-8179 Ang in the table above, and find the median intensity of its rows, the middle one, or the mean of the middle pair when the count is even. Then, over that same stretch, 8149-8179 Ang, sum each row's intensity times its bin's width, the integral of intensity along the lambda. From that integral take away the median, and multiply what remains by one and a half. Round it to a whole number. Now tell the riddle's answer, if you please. 118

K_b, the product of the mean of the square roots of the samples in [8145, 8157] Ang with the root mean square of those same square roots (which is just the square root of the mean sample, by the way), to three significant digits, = 2.85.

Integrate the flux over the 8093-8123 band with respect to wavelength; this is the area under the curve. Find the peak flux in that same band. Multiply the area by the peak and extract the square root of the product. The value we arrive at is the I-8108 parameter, 15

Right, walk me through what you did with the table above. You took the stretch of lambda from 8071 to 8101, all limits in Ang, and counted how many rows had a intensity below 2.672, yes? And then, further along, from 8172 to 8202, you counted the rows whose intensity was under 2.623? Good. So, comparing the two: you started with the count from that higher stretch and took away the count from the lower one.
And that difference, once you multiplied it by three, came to -3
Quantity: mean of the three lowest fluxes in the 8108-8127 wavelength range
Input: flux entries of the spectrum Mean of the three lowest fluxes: 2.63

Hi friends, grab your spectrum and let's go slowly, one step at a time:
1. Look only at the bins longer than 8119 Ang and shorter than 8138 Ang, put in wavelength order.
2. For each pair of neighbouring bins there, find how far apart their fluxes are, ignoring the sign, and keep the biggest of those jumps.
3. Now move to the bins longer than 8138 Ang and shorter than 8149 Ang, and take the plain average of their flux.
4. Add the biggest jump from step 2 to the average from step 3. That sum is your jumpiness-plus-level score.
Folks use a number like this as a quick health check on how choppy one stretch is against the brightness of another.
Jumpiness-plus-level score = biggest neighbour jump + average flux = 2.81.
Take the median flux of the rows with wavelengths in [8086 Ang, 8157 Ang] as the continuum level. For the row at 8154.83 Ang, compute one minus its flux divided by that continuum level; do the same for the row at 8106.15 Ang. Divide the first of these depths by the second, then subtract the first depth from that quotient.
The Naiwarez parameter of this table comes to -1.4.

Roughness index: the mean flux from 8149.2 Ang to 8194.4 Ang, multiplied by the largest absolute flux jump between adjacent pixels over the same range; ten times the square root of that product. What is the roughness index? 4.7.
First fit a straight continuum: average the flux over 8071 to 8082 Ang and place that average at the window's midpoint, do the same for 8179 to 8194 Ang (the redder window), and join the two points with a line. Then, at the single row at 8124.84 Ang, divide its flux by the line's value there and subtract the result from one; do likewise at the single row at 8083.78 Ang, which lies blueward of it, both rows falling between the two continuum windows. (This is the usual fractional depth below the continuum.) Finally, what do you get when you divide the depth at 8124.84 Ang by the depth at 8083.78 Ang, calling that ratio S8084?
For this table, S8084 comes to 0.4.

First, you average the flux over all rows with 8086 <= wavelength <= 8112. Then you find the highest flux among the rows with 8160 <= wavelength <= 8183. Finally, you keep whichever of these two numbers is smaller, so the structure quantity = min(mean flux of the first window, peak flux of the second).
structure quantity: 2.62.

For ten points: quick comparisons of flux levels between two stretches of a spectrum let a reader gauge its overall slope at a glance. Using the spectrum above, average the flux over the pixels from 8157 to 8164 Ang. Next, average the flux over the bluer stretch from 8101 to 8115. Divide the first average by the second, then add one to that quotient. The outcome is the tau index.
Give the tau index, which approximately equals 2.046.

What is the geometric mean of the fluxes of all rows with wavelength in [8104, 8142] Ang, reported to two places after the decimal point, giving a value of 2.66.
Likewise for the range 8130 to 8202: 2.69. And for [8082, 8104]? 2.64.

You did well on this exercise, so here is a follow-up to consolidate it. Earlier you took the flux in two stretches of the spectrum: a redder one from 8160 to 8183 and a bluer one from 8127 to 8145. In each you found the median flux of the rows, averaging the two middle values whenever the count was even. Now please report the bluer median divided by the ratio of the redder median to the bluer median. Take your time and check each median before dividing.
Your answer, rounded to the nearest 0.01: 2.82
